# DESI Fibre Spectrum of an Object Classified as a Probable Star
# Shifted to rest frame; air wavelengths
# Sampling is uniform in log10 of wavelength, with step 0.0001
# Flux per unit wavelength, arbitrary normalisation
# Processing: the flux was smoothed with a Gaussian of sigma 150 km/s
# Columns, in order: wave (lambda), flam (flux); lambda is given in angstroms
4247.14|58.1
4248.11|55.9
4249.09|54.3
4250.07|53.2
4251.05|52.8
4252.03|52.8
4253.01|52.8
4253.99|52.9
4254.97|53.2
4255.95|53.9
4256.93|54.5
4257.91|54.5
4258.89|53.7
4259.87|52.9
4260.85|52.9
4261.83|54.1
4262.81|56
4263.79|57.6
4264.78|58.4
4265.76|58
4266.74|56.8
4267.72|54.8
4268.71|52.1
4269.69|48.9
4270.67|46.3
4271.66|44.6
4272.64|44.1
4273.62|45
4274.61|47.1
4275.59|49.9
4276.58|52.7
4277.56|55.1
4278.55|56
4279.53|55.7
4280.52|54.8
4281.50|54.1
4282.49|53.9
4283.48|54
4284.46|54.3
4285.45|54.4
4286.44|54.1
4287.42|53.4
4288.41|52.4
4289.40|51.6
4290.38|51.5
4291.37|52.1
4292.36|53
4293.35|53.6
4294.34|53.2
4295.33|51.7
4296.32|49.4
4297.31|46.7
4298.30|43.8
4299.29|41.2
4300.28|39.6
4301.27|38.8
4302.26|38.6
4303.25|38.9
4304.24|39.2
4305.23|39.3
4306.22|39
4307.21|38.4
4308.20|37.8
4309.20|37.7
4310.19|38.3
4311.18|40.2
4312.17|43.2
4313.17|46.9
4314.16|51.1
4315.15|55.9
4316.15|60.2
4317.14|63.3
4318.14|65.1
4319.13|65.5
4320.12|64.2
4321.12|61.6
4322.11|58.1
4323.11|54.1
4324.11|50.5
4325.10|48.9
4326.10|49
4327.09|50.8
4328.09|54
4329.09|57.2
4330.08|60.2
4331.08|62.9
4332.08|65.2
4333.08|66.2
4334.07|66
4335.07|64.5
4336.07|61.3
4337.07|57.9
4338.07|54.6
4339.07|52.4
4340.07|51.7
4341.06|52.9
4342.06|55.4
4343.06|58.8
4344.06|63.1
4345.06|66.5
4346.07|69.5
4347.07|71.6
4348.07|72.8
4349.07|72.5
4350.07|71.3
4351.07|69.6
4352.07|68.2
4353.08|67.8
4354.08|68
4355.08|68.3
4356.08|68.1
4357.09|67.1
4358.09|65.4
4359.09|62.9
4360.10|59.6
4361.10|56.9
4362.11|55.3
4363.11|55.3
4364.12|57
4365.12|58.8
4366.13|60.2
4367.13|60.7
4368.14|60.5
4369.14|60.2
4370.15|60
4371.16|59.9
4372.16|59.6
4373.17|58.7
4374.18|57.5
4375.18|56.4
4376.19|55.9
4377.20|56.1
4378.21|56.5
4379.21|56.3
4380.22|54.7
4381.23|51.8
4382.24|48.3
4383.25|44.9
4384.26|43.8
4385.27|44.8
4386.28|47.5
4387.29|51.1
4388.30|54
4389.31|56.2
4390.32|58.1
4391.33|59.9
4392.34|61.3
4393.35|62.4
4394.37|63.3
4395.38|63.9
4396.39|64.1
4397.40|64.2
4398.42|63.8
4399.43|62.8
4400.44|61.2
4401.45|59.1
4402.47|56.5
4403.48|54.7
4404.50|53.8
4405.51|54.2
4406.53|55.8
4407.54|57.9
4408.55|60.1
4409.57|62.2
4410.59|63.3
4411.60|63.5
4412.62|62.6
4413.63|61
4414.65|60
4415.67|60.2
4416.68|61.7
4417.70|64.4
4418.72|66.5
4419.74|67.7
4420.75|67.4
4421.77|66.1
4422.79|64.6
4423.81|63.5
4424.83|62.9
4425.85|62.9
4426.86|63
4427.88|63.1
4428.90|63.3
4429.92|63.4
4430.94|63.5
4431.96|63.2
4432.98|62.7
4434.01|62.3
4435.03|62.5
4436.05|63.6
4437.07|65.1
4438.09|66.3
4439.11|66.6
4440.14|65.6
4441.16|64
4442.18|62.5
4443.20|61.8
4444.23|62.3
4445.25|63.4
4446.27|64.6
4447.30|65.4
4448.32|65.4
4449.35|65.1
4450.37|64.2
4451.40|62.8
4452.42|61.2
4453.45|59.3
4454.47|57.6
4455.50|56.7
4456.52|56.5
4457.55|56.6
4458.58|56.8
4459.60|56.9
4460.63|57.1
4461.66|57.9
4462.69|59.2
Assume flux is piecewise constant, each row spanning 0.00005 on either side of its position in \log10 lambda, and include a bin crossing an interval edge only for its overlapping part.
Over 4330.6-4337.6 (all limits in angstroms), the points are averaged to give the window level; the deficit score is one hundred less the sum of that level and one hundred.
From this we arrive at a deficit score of -63.4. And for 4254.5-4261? -53.7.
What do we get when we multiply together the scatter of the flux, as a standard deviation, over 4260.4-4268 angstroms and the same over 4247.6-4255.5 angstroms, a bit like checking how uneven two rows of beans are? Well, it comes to 2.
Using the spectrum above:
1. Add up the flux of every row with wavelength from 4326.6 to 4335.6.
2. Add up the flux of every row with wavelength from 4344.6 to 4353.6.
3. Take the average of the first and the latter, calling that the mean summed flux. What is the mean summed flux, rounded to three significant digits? 588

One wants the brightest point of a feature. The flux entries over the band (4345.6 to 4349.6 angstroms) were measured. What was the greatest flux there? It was 72.8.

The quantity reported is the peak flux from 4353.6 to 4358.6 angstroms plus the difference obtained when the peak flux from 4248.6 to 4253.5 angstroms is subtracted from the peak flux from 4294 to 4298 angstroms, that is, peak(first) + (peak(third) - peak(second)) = 67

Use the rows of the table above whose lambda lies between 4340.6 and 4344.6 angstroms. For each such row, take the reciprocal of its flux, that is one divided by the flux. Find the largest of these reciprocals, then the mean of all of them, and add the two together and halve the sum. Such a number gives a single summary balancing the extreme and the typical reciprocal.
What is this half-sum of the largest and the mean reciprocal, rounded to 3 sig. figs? 0.0182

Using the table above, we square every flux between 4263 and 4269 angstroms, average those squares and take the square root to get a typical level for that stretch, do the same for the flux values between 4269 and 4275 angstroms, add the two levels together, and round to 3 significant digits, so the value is 102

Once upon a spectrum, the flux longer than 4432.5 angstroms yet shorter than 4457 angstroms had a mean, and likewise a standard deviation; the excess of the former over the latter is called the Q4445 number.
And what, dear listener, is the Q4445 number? 60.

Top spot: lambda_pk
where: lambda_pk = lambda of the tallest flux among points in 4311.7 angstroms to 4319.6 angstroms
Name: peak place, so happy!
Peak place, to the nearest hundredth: 4319.13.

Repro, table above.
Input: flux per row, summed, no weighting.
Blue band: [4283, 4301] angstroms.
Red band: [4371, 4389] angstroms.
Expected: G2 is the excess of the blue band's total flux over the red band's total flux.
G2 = -48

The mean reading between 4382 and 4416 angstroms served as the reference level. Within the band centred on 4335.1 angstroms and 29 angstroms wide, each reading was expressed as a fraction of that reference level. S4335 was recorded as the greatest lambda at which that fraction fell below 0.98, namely 4342.06 angstroms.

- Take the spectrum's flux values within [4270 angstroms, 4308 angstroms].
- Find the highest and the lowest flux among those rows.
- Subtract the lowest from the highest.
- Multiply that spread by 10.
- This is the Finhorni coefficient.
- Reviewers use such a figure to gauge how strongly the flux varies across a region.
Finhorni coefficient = 176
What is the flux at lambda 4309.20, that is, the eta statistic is 37.7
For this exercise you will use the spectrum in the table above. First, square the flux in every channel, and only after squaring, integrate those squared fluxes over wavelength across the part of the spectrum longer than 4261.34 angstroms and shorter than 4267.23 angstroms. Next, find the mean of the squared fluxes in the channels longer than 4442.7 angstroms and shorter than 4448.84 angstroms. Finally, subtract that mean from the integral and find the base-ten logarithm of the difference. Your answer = 4.17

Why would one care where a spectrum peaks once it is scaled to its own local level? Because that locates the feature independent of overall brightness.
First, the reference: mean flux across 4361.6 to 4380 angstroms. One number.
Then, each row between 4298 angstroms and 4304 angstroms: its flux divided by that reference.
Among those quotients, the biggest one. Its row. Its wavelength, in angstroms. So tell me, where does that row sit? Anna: 4298.30 angstroms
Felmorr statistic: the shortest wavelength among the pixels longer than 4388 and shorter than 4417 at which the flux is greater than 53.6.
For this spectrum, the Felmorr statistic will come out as 4388.30 angstroms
